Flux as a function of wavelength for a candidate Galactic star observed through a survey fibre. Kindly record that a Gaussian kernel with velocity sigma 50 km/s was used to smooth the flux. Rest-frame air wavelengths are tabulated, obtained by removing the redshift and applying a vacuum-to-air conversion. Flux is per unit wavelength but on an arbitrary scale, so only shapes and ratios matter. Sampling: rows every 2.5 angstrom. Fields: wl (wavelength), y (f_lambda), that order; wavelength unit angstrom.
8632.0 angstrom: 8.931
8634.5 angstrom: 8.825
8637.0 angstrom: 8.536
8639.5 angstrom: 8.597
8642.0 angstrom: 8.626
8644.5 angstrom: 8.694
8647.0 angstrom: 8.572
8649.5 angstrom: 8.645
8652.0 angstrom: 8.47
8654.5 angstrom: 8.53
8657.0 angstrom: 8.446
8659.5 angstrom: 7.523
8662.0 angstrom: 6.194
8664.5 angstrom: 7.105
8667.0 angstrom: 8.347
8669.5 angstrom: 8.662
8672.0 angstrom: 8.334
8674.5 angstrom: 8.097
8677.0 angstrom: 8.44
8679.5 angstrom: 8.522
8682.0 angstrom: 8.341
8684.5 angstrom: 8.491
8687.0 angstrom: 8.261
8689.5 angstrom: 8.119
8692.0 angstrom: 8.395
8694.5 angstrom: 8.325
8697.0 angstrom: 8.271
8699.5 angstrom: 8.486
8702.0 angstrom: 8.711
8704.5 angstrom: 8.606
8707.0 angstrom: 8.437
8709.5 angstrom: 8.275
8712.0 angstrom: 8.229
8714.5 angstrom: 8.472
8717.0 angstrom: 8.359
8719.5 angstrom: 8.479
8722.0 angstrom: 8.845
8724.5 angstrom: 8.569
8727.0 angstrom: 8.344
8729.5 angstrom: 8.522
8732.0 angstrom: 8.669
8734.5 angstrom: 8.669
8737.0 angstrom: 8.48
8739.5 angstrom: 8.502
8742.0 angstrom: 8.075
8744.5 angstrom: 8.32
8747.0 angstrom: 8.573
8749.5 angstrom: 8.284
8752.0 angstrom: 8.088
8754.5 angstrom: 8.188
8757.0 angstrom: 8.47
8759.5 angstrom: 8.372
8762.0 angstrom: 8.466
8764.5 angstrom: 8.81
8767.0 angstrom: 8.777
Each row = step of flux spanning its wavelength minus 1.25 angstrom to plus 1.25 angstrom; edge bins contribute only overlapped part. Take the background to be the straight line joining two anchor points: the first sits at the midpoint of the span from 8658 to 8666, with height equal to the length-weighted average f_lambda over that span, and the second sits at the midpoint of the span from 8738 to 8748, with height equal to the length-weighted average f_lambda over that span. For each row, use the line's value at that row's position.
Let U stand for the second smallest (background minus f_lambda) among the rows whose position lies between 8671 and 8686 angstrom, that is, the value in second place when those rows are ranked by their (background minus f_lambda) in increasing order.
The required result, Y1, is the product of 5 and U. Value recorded -5.8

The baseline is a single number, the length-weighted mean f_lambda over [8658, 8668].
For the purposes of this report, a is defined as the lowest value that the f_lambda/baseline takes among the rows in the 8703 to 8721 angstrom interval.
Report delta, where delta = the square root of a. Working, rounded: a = 1.13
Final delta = 1.06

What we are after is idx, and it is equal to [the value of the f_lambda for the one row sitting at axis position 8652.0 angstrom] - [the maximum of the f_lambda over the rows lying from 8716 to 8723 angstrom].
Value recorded -0.4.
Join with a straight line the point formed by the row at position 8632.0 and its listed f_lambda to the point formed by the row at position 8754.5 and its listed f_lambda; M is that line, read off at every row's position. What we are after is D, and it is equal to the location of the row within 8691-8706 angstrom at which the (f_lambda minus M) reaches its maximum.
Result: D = 8702.0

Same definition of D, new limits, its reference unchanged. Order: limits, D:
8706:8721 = 8719.5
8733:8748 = 8734.5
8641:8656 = 8644.5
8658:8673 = 8669.5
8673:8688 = 8679.5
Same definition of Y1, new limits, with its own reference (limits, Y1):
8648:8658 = -8.1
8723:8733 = -2.4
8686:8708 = -4.4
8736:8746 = -1.0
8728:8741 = -2.2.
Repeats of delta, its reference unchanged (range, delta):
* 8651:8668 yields 0.92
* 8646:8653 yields 1.08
